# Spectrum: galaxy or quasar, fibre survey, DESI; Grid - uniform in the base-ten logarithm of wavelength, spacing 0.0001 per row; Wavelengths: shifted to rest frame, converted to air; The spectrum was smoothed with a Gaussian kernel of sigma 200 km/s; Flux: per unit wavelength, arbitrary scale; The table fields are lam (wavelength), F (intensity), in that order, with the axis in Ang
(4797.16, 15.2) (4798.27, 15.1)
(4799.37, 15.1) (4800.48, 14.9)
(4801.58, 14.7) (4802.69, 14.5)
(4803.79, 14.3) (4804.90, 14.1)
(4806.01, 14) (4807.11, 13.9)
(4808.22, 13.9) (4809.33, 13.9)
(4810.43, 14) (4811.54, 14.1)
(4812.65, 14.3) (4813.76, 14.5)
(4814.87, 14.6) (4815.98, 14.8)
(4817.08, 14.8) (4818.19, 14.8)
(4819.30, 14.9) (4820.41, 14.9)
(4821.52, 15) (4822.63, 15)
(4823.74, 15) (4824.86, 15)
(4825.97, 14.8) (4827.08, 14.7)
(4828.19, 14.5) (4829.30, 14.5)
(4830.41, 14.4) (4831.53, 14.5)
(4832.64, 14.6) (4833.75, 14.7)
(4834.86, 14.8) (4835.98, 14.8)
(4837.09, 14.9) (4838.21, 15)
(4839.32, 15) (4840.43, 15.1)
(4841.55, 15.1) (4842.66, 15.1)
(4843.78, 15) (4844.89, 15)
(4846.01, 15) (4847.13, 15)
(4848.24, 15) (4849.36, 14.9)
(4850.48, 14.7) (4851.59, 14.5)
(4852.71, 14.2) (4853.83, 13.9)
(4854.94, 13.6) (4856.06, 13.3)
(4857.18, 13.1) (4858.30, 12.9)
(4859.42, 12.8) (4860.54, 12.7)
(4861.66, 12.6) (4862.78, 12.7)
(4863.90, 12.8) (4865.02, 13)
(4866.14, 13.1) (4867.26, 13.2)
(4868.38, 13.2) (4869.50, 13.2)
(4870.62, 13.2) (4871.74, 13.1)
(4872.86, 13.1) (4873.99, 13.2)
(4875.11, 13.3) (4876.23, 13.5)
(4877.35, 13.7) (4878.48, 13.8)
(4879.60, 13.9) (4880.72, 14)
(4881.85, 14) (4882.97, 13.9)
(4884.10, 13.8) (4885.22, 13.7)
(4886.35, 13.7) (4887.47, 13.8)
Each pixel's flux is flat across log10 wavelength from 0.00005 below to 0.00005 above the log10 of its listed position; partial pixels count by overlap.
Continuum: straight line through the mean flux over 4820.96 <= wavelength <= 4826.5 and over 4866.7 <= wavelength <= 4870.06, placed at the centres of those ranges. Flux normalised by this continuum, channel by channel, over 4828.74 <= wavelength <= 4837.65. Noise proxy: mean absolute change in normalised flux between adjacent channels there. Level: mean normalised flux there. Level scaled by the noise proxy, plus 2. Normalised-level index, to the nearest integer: 127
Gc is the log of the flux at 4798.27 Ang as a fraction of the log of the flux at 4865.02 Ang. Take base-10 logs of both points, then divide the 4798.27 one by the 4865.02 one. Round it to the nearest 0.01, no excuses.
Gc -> 1.06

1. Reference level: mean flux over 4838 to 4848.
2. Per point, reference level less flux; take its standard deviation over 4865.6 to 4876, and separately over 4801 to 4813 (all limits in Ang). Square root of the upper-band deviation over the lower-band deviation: 0.50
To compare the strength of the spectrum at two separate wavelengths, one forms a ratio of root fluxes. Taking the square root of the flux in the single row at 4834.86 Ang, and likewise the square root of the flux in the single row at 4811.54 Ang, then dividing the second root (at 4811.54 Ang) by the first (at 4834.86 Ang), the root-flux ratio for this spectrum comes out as 0.98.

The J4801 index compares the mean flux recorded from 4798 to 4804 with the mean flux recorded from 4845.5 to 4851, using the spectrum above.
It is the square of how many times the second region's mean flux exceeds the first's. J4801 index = 1.02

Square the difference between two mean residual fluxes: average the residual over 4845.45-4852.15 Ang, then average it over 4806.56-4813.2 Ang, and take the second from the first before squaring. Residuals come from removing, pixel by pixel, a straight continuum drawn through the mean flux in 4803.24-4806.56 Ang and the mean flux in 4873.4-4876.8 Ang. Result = 1.6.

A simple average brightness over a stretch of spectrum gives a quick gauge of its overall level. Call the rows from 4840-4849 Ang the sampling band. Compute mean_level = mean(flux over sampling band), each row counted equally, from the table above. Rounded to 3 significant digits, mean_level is 15.0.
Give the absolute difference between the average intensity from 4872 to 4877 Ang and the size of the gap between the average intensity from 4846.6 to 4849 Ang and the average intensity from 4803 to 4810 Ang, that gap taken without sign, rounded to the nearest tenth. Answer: 12.3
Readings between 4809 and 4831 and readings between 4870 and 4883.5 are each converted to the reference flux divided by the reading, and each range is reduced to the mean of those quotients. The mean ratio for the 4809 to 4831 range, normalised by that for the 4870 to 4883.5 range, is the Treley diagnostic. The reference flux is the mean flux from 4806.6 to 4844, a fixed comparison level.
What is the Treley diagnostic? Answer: 0.93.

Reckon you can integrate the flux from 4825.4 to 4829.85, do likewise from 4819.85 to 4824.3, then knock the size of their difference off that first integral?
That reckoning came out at 64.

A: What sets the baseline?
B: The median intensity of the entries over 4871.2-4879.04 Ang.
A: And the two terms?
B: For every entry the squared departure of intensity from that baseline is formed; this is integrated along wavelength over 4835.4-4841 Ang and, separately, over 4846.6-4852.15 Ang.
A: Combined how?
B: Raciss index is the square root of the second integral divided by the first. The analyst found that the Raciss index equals 0.92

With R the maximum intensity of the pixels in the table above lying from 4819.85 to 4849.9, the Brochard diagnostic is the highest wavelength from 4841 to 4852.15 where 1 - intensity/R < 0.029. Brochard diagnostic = 4850.48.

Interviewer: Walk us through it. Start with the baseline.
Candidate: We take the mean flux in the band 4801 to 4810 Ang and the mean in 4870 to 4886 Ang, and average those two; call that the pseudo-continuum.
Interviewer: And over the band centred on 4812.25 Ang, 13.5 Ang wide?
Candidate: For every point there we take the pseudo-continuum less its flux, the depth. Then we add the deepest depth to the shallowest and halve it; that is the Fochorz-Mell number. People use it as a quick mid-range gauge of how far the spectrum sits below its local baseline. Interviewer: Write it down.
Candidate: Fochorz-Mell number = -0.5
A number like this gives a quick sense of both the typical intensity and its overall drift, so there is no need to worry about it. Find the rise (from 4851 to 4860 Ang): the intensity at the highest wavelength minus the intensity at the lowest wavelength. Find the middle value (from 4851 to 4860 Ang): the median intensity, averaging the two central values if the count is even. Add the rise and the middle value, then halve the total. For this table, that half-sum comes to 5.9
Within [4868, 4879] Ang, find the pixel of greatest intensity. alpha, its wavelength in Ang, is 4878.48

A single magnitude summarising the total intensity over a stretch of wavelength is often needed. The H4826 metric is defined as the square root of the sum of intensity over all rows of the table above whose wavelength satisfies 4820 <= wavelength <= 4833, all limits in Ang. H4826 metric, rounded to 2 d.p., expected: 13.30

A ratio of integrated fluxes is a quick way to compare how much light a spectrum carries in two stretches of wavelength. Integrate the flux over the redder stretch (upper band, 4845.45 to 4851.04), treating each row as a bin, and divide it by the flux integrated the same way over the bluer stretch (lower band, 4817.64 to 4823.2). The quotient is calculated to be 1.01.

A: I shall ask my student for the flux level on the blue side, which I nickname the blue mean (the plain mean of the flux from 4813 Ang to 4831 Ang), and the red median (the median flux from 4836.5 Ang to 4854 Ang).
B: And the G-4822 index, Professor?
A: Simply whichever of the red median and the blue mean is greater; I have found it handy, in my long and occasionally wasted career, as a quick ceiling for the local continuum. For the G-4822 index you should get 15.0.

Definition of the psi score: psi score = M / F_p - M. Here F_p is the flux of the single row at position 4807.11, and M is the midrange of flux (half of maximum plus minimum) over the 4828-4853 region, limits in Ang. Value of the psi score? -13.6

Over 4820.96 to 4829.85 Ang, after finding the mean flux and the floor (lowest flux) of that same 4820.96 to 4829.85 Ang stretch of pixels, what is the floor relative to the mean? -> 0.979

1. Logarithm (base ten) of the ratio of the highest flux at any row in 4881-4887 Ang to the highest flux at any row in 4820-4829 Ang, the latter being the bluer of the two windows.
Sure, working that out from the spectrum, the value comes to -0.030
